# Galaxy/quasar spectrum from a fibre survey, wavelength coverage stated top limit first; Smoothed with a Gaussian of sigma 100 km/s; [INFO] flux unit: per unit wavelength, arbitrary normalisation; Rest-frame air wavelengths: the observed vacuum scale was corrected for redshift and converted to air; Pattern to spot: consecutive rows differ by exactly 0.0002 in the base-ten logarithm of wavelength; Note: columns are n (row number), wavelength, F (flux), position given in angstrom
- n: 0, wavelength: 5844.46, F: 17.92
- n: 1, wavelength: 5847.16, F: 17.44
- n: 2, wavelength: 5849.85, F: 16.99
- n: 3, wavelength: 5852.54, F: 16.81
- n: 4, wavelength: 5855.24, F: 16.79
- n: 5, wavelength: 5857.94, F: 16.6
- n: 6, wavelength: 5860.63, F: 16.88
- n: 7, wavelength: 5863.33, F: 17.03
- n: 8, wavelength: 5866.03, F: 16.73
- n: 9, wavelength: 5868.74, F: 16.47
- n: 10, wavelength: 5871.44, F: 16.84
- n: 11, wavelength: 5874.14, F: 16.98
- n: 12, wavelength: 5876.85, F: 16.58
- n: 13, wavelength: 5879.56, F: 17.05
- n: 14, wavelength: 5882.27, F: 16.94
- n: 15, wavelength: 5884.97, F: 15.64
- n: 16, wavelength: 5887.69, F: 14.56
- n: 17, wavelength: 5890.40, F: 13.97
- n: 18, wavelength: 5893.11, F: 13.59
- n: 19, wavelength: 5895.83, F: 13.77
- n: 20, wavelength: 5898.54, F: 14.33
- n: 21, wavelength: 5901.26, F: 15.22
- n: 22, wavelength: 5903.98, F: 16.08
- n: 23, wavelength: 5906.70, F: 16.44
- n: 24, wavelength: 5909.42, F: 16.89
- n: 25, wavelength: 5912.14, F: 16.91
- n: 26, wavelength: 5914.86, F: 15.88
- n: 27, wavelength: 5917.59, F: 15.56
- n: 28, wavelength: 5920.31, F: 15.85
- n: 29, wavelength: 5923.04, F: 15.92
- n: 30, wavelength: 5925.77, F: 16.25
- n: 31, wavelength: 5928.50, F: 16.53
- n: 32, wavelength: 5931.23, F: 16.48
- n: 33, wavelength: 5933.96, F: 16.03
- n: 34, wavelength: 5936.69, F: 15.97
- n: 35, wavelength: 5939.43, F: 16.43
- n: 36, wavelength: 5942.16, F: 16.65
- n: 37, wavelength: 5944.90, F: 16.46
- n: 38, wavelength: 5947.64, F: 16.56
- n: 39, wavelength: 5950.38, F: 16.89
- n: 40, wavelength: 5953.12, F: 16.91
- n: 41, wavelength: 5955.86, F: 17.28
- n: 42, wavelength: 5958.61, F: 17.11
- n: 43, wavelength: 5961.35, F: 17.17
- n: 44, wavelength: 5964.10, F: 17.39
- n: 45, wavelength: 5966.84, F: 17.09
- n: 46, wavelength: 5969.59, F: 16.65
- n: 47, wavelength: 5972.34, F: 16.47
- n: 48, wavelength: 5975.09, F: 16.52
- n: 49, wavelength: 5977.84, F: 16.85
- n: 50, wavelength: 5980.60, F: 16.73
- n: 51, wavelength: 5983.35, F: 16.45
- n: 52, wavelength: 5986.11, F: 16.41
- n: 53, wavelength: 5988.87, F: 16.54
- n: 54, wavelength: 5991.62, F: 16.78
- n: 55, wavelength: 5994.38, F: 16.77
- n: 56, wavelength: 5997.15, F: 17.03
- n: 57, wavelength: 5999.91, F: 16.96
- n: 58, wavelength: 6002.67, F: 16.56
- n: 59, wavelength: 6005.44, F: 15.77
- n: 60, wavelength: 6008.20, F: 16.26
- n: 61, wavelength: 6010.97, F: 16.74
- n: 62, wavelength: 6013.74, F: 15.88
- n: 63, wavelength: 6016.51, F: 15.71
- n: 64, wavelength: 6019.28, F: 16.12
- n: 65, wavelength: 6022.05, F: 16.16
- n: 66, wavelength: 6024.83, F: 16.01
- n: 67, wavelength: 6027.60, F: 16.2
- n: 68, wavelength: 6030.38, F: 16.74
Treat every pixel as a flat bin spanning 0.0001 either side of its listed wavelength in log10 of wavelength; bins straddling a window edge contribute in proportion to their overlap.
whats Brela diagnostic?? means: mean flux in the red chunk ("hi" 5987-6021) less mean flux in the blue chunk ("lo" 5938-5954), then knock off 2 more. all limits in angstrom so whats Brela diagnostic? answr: -2.2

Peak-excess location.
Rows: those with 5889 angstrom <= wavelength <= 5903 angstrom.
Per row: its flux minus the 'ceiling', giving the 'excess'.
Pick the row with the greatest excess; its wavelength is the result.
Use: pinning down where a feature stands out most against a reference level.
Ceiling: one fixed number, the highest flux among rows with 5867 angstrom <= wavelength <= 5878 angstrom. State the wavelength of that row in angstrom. 5901.26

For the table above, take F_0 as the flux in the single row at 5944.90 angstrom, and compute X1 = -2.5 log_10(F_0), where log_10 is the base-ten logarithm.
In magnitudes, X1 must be -3.04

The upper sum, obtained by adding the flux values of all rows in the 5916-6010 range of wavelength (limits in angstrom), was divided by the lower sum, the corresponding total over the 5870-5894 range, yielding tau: 4.0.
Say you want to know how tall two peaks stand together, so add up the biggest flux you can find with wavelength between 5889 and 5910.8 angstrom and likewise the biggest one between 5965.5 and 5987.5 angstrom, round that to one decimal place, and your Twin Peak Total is 34.0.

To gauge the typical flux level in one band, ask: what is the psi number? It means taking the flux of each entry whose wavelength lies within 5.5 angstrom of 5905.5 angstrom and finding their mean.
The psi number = 16.2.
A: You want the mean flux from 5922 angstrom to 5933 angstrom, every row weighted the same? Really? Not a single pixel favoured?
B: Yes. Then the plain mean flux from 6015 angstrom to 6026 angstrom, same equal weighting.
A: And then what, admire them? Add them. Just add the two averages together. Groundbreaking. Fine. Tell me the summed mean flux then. 32.3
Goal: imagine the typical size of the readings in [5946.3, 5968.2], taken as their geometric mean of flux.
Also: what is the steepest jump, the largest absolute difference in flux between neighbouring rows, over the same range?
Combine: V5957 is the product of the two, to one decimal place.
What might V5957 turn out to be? 6.3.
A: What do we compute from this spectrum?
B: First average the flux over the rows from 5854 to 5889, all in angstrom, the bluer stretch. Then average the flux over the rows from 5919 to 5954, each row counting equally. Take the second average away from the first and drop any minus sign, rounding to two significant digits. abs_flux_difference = 0.17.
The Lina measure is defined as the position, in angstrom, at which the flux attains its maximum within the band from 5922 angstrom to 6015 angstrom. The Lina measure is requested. 5964.10 angstrom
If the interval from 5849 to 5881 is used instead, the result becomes 5879.56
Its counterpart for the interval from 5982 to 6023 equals 5997.15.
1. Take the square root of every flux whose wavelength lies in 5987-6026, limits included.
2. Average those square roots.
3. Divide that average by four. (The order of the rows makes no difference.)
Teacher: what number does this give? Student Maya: 1.01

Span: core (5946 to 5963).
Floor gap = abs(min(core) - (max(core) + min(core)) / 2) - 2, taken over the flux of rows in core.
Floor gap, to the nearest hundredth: -1.64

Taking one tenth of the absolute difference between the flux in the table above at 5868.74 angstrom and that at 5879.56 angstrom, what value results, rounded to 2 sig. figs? 0.058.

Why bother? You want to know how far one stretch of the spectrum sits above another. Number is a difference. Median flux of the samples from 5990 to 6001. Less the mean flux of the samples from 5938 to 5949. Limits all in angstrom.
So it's 0.35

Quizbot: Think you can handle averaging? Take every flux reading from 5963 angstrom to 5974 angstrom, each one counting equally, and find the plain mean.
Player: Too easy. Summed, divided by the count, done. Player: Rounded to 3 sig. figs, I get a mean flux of 16.9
